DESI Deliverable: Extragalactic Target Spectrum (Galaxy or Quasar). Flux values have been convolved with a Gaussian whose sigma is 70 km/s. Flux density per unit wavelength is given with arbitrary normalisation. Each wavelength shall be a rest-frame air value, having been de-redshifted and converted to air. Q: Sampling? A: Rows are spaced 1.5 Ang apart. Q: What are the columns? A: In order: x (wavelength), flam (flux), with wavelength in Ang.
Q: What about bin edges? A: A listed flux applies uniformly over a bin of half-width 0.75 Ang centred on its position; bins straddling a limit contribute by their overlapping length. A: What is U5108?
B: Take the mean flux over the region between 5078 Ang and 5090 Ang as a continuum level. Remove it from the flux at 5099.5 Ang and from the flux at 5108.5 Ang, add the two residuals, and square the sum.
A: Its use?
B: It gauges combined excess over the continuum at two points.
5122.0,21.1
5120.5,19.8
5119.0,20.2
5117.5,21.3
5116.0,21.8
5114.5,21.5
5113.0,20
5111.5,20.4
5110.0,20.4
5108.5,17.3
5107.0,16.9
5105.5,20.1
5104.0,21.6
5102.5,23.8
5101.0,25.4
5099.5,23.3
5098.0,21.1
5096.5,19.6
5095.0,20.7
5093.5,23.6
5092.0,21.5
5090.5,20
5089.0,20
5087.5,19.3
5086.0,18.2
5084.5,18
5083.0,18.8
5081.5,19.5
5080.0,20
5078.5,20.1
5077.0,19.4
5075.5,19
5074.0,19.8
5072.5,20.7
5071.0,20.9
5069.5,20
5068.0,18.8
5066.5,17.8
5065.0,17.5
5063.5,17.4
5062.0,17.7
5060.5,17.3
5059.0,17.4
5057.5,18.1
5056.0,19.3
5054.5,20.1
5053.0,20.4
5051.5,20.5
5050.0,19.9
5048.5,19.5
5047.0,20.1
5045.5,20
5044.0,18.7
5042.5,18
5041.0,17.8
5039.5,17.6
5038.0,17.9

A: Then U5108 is 5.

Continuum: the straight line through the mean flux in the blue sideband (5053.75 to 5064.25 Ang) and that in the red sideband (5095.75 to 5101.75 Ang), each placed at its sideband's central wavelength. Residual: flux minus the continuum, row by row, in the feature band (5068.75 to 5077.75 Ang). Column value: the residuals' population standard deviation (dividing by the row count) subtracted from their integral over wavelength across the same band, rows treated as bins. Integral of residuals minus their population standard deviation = 1.7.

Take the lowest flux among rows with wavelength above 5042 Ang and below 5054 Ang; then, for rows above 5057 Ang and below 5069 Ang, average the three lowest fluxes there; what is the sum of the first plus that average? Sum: 35.4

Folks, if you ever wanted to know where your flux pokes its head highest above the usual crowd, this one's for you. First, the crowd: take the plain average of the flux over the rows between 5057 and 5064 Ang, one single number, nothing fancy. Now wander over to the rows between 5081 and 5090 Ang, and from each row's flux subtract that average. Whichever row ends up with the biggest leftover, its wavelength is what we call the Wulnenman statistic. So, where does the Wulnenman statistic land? 5089.0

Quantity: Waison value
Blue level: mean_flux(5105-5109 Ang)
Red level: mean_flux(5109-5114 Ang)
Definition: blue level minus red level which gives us -2.2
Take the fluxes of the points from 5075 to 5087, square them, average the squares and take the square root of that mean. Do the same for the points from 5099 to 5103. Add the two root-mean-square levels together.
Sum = 43.3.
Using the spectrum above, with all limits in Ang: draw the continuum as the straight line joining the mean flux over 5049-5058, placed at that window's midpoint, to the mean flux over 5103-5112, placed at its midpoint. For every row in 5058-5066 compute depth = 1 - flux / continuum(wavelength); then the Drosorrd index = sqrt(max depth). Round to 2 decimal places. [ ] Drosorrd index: 0.35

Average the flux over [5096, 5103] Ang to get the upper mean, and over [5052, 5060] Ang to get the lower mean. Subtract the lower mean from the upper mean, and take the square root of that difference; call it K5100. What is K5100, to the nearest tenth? 1.9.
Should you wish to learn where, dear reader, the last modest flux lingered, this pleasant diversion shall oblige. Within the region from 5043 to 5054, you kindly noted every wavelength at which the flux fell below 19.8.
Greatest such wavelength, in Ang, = 5048.5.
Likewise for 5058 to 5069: 5068.0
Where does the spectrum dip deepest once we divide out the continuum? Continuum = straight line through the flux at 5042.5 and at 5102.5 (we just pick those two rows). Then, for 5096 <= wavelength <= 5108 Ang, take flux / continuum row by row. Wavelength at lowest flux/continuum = 5107.0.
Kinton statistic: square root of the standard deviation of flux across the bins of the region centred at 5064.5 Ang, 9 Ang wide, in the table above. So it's 0.7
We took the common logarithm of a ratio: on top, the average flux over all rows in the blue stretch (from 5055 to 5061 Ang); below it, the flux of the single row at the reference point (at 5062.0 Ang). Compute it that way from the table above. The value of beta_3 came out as 0.01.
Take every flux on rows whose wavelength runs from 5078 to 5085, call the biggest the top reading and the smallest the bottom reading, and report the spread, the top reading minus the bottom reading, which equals 2.1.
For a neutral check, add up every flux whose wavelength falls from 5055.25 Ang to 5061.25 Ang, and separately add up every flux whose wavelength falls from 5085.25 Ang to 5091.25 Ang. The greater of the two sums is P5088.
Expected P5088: 77.5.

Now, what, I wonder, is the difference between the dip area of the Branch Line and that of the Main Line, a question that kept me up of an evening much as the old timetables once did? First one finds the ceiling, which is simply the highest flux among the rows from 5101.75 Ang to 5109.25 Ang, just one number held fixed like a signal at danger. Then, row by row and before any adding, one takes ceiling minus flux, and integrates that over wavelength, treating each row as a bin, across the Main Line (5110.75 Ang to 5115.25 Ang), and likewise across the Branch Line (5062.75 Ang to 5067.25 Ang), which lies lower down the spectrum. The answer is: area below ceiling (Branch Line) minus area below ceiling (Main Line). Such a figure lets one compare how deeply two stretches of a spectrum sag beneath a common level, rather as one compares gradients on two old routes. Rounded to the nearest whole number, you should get 14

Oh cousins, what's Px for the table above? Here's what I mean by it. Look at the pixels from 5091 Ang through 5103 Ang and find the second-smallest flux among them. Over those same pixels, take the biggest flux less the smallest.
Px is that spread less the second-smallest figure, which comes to -14.9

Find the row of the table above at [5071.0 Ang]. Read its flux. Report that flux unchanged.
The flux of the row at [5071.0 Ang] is 20.9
